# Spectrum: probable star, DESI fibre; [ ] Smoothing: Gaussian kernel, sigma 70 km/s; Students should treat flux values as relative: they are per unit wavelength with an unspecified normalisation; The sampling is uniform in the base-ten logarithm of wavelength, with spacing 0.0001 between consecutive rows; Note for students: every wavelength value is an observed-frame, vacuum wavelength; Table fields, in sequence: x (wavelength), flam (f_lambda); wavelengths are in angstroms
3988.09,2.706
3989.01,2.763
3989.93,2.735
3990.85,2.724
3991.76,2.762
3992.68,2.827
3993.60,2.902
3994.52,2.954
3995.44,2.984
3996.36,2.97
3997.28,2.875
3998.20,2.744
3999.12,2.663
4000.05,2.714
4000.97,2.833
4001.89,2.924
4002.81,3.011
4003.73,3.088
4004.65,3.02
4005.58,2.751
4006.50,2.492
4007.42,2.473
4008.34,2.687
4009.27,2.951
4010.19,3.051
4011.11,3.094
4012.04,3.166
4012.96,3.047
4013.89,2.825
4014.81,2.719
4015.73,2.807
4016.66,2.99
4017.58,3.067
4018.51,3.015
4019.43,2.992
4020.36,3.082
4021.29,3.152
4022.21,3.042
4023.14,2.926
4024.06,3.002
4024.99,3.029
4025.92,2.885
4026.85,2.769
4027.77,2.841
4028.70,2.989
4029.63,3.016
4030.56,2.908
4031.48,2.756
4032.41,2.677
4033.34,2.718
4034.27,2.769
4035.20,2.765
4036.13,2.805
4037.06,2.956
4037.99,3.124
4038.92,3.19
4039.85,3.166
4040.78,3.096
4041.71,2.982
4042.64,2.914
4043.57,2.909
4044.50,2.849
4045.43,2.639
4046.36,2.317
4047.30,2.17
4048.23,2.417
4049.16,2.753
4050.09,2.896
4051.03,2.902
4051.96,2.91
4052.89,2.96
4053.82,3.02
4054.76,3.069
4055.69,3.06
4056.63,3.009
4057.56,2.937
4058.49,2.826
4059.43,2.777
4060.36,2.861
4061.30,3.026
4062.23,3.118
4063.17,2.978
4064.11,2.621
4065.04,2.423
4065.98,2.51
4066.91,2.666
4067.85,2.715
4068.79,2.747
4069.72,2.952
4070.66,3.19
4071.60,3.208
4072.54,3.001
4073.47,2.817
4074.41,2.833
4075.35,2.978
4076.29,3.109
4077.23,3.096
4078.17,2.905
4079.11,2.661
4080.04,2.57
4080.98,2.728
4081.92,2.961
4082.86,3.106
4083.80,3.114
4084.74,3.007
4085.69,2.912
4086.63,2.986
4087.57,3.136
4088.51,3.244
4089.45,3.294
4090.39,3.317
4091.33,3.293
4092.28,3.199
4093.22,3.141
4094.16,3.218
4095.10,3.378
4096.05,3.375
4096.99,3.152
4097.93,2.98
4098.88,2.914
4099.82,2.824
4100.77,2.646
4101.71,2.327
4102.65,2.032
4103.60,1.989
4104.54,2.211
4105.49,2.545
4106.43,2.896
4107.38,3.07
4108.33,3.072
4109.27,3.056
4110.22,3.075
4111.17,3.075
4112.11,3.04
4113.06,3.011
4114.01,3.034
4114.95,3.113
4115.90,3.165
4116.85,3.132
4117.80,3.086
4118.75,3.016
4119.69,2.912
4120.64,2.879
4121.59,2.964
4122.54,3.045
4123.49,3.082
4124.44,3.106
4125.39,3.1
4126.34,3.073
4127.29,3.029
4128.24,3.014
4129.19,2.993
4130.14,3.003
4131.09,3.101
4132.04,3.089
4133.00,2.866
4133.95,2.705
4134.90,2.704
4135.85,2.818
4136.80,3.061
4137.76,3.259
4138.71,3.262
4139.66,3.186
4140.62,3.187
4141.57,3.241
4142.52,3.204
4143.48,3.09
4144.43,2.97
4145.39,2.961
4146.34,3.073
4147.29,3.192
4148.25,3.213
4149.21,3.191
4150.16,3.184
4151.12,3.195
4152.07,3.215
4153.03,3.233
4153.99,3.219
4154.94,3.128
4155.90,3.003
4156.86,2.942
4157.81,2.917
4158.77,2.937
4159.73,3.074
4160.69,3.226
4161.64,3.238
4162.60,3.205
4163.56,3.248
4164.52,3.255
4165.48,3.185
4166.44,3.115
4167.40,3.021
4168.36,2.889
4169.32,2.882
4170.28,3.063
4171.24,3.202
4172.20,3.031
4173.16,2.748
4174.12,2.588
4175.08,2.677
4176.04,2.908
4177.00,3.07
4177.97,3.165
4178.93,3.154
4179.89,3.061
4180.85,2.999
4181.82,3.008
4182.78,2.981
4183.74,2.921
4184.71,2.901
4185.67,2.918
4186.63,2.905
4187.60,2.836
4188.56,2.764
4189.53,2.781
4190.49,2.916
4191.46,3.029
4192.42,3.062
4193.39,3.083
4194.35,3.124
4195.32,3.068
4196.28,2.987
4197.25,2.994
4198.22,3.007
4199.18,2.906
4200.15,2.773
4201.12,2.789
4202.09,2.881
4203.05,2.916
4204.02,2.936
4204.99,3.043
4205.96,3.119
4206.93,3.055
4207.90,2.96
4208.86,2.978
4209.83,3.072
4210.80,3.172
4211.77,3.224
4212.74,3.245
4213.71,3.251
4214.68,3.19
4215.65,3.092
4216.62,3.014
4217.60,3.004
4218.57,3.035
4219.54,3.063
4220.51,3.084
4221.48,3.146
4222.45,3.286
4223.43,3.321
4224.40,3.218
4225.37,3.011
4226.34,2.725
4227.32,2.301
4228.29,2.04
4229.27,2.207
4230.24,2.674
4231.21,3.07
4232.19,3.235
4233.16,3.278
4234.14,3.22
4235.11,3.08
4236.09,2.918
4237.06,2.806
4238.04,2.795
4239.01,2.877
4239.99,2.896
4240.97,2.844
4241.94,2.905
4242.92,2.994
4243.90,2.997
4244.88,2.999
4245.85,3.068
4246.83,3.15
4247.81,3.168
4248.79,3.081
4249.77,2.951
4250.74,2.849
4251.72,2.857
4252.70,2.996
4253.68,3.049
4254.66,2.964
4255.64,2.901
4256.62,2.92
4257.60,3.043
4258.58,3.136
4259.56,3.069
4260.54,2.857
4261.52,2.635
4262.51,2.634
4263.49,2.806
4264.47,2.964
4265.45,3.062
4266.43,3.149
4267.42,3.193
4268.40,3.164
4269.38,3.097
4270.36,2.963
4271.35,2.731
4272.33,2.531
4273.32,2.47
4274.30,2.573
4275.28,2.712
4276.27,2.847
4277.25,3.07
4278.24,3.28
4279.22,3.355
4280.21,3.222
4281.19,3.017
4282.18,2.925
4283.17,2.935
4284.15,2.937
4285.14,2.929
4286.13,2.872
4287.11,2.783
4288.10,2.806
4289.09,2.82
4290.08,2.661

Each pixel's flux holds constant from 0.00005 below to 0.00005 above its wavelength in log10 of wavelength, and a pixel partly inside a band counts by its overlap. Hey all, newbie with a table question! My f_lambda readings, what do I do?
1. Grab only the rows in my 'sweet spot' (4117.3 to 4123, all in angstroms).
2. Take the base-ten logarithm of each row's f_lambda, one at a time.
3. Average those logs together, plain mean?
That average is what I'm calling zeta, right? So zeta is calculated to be 0.47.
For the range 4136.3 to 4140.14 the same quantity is 0.50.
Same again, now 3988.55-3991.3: 0.44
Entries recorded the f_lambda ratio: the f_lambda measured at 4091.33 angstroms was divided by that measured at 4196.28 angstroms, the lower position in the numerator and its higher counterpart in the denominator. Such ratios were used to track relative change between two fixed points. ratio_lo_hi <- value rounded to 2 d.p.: 1.10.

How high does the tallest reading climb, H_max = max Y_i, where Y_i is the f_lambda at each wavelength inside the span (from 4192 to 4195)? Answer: 3.124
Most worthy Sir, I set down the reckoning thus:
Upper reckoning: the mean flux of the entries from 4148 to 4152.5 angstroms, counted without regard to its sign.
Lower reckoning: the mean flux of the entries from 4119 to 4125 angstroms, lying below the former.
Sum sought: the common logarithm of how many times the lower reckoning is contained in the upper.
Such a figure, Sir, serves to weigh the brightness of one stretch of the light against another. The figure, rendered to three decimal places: 0.028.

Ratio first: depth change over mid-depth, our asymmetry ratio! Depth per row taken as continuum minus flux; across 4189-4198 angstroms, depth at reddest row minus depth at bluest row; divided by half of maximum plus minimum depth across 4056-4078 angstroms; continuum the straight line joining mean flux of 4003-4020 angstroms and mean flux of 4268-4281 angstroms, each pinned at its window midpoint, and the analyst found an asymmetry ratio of -2.3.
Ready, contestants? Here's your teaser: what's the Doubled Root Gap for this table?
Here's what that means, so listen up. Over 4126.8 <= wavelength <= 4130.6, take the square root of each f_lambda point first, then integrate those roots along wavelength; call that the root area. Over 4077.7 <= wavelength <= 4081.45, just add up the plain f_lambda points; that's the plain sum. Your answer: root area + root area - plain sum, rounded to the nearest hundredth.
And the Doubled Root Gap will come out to 2.33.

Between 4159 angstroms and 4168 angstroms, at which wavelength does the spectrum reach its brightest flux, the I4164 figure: 4164.52 angstroms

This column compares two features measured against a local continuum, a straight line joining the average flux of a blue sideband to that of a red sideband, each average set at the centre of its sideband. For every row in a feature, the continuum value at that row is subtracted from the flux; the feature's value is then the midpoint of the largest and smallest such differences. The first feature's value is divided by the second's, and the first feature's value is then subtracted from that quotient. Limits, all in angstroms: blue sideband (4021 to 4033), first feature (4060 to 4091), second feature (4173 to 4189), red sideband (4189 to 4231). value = 0.8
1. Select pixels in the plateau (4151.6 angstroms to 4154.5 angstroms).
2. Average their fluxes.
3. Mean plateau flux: 3.22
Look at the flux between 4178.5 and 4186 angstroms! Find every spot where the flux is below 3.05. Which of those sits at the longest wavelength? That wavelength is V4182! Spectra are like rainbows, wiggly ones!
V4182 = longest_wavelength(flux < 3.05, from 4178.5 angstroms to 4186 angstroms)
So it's 4185.67 angstroms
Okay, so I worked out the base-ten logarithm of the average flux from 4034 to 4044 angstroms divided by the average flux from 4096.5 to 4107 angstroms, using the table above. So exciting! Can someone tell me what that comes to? 0.059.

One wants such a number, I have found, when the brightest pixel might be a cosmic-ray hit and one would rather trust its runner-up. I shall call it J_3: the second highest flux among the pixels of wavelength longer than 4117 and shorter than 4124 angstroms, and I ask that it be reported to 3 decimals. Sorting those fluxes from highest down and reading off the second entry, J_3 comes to 3.082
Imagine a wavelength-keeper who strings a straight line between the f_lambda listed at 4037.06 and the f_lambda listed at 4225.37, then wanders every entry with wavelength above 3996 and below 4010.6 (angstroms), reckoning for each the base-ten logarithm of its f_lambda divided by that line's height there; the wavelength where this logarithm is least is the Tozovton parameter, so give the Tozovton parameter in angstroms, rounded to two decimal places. 4007.42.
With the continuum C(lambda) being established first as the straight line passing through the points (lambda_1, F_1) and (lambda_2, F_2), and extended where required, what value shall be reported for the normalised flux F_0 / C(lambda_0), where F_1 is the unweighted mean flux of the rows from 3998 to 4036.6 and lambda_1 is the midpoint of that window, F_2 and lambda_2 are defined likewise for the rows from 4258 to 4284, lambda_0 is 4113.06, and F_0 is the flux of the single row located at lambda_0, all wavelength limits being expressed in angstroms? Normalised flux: 1.04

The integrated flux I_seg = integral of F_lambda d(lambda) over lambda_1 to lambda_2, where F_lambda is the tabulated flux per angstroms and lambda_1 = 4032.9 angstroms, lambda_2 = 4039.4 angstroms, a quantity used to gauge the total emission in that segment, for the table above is 18.9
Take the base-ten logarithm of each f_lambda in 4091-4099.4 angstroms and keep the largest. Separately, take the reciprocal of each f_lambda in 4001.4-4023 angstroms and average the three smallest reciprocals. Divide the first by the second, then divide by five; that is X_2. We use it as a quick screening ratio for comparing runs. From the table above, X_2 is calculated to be 0.3317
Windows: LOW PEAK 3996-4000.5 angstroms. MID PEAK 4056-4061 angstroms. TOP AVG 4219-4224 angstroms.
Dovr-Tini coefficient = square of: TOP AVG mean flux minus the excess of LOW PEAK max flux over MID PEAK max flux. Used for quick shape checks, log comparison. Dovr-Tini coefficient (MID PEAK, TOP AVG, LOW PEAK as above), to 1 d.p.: 10.4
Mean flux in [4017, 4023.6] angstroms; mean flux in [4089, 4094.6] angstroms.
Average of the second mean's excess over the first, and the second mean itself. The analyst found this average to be 1.72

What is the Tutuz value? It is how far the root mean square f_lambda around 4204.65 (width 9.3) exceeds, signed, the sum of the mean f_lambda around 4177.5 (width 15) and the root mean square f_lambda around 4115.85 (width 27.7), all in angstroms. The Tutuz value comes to -2.96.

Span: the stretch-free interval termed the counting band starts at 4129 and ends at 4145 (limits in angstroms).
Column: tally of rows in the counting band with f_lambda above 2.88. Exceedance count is 13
